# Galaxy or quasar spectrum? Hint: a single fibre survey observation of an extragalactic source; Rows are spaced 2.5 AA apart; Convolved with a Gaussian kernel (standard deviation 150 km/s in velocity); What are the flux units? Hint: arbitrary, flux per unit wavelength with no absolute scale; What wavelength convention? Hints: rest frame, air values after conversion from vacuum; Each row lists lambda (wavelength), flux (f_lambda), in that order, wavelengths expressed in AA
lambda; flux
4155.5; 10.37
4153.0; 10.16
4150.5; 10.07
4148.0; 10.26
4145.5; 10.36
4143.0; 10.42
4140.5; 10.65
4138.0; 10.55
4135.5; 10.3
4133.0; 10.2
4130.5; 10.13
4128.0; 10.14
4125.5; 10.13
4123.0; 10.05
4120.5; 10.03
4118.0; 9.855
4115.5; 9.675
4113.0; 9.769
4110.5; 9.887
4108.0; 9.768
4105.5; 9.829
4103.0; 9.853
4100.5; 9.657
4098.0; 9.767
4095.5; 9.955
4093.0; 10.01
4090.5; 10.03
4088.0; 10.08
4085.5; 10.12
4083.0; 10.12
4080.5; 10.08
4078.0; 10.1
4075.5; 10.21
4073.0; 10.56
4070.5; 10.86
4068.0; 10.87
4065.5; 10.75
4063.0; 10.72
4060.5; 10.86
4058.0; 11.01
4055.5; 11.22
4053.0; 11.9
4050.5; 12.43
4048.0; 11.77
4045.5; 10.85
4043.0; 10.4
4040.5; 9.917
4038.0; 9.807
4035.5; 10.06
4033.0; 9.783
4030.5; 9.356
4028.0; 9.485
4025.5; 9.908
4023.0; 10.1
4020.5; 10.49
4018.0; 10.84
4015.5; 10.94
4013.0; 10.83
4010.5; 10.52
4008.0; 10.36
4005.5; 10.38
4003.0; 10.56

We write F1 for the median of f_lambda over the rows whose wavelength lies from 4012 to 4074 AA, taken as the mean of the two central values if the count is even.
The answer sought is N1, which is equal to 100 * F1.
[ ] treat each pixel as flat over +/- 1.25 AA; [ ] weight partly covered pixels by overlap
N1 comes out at 1075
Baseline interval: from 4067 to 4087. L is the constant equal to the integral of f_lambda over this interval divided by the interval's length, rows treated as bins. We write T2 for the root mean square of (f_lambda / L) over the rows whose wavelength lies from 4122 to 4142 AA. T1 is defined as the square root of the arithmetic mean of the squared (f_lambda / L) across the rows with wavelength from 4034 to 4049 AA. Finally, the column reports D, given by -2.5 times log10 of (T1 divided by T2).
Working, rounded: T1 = 1.01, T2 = 0.992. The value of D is -0.023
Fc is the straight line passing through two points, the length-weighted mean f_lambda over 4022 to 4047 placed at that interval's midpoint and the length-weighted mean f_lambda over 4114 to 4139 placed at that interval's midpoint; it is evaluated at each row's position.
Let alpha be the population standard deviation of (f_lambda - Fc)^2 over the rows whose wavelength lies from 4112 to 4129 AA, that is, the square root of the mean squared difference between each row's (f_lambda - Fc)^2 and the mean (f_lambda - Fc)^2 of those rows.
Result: 0.1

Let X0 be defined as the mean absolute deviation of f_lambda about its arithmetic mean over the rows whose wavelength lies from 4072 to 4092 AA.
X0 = 0.11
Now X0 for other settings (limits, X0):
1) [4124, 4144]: 0.17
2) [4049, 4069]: 0.47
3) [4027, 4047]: 0.36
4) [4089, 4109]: 0.10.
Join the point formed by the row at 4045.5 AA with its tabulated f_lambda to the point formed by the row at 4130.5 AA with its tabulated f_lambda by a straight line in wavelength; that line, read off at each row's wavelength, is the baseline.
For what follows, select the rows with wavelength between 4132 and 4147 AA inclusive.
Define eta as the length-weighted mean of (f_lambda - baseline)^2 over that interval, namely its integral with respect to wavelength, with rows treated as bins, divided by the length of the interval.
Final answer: 0.16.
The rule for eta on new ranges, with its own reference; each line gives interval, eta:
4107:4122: 0.20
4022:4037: 1.54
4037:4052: 0.99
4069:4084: 0.13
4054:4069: 0.08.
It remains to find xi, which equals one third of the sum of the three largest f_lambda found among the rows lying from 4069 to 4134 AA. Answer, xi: 10.5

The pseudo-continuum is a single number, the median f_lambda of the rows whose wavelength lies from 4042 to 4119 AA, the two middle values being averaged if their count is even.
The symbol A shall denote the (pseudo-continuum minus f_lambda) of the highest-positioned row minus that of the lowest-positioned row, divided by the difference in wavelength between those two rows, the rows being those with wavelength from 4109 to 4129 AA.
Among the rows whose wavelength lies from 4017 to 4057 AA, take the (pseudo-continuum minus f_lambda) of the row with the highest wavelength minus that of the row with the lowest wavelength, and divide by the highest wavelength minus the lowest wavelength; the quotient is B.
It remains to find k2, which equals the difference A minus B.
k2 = 0.00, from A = -0.014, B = -0.010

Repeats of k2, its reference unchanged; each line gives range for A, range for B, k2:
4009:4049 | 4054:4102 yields -0.07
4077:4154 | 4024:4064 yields 0.02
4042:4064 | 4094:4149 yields -0.01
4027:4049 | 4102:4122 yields -0.10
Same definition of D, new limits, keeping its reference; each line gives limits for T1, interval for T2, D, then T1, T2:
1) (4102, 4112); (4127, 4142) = 0.053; 0.95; 0.998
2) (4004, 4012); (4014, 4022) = 0.035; 1.01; 1.039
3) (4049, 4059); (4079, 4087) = -0.155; 1.13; 0.976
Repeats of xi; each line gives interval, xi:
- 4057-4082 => 10.9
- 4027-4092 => 12.0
